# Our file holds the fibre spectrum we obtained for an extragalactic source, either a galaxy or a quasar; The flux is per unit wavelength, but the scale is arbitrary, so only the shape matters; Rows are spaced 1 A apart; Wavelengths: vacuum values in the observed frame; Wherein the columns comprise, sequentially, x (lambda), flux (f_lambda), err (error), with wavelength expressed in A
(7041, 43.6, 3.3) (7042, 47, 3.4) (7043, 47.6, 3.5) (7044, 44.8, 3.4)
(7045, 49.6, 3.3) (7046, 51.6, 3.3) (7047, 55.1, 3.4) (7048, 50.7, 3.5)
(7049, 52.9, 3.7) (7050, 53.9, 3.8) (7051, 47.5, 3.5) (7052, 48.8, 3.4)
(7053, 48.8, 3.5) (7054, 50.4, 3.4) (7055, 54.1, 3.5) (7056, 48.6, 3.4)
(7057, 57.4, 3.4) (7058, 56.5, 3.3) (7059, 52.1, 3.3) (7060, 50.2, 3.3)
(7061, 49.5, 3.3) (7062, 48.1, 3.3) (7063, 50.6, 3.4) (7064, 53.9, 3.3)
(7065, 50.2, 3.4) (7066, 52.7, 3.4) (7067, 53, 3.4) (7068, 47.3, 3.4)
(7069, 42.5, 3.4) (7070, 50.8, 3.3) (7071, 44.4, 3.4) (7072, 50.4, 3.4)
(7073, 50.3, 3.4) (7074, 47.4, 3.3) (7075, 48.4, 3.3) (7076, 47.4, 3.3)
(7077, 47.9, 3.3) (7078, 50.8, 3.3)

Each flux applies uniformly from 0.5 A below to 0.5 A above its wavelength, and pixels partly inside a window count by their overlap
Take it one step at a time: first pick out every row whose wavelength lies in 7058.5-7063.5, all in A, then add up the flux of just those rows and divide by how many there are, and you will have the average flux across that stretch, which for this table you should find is 50.1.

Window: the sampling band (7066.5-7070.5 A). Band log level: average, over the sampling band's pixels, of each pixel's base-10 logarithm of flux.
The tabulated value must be 1.68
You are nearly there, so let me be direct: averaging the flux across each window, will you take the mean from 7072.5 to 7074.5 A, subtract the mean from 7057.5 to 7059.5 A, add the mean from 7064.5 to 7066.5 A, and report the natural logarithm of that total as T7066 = 3.83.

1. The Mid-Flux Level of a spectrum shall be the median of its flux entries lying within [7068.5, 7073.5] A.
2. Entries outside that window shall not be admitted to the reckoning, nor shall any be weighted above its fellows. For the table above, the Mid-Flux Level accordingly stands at 50.3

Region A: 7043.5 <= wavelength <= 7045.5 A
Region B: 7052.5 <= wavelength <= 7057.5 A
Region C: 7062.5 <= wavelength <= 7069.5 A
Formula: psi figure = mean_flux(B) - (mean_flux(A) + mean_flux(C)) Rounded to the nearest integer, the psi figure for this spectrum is -45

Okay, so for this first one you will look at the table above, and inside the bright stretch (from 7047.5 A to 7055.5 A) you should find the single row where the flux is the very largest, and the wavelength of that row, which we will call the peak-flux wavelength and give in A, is 7055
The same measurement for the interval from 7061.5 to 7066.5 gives 7064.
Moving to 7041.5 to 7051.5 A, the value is 7047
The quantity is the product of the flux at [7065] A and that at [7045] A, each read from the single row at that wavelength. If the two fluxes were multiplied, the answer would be 2490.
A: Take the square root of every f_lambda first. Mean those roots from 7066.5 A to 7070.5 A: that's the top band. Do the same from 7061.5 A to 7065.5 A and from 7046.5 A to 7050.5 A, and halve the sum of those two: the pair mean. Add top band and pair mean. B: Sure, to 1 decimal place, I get 14.2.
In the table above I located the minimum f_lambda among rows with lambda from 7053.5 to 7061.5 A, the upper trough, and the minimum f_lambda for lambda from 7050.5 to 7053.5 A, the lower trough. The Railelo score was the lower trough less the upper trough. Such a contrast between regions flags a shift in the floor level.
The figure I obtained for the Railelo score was -1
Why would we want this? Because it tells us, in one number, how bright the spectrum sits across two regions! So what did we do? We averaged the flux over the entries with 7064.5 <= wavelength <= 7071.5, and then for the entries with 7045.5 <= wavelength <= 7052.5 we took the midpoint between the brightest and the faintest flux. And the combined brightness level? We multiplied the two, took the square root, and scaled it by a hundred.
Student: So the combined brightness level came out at 4998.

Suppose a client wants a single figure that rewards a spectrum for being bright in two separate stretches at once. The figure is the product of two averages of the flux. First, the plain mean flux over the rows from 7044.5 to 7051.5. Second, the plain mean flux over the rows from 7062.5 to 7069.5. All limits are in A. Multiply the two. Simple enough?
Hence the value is 2582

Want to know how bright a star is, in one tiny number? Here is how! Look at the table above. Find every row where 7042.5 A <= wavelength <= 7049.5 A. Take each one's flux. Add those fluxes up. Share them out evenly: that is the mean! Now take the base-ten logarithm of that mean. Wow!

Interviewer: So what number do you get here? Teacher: 1.702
